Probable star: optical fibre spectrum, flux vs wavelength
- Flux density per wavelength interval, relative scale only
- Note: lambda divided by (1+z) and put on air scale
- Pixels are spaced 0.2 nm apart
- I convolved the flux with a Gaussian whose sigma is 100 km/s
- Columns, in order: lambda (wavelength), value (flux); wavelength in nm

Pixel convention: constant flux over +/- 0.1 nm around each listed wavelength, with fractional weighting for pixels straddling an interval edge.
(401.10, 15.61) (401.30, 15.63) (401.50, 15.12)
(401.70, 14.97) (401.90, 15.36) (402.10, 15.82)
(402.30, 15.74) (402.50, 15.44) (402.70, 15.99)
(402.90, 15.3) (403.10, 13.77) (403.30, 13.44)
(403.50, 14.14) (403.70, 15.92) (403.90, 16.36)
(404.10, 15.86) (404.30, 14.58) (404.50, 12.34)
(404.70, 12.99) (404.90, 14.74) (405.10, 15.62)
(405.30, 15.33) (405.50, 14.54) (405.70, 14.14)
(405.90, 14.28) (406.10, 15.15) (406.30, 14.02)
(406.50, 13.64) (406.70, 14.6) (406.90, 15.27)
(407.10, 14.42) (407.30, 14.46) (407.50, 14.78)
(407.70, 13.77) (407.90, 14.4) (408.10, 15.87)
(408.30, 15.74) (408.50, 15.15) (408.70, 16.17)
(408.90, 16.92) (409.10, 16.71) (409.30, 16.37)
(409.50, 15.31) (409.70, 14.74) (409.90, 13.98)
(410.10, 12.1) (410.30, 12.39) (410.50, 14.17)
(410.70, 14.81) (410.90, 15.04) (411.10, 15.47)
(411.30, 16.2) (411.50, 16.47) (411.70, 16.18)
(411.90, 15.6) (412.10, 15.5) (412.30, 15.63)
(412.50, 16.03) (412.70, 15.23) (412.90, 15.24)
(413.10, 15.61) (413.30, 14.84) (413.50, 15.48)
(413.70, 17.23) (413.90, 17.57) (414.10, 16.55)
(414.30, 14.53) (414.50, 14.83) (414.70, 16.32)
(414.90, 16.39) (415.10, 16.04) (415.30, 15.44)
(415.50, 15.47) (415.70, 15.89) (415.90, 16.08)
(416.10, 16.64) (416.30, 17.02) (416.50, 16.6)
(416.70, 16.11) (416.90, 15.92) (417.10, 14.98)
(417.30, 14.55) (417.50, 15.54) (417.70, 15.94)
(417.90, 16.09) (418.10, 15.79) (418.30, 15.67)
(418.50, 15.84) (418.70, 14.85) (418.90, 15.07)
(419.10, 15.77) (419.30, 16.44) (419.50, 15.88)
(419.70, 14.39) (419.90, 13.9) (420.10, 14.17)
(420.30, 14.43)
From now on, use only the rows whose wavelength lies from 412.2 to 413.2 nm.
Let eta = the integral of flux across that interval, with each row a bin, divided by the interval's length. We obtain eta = 15.5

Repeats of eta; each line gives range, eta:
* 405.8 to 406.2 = 14.7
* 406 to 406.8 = 14.4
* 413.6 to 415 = 16.2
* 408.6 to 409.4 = 16.5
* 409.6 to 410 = 14.4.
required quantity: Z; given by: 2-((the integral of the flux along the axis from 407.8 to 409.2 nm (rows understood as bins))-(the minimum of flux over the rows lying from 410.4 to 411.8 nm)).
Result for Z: -6.0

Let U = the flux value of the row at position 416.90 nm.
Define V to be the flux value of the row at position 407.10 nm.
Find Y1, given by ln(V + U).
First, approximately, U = 15.92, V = 14.42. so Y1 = 3.41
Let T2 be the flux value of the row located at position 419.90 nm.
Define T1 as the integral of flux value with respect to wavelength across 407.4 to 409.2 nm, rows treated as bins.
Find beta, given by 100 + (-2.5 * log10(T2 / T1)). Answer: 101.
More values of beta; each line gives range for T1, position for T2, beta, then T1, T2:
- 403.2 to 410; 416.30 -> 102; 101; 17.02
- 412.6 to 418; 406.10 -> 102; 86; 15.15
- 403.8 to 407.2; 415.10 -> 101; 50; 16.04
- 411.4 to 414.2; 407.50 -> 101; 45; 14.78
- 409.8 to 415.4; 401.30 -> 102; 86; 15.63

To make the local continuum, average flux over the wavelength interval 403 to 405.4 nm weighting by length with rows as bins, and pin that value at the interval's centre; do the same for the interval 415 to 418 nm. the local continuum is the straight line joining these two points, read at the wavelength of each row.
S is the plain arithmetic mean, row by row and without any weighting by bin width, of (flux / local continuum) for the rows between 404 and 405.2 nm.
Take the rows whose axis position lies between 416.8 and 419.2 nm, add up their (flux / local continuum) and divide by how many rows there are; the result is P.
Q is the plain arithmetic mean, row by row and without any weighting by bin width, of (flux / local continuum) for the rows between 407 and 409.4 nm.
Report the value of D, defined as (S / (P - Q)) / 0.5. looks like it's -33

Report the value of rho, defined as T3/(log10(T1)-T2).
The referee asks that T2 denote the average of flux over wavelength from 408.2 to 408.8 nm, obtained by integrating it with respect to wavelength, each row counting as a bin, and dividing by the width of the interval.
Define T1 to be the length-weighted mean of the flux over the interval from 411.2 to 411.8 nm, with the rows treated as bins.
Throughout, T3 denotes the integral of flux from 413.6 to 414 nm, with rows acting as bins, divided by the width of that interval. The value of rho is -1.20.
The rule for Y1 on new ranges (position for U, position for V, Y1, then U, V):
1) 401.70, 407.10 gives 3.38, 14.97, 14.42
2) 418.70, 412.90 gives 3.40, 14.85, 15.24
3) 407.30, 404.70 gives 3.31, 14.46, 12.99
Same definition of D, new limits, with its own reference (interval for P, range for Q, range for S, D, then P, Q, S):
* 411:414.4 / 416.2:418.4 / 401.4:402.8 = 69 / 1.023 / 0.99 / 1.08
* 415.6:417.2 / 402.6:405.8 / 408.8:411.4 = 186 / 1.018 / 1.01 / 0.98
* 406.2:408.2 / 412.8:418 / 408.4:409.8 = -64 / 0.974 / 1.01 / 1.05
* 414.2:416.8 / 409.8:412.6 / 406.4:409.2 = 59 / 1.011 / 0.98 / 1.01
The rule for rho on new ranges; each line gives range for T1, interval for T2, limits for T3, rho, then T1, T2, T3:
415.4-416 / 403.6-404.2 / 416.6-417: -1.08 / 15.8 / 16.0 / 16.0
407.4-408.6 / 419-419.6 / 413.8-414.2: -1.15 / 15.0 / 16.0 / 17.1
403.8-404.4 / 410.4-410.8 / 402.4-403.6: -1.10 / 15.6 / 14.5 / 14.7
